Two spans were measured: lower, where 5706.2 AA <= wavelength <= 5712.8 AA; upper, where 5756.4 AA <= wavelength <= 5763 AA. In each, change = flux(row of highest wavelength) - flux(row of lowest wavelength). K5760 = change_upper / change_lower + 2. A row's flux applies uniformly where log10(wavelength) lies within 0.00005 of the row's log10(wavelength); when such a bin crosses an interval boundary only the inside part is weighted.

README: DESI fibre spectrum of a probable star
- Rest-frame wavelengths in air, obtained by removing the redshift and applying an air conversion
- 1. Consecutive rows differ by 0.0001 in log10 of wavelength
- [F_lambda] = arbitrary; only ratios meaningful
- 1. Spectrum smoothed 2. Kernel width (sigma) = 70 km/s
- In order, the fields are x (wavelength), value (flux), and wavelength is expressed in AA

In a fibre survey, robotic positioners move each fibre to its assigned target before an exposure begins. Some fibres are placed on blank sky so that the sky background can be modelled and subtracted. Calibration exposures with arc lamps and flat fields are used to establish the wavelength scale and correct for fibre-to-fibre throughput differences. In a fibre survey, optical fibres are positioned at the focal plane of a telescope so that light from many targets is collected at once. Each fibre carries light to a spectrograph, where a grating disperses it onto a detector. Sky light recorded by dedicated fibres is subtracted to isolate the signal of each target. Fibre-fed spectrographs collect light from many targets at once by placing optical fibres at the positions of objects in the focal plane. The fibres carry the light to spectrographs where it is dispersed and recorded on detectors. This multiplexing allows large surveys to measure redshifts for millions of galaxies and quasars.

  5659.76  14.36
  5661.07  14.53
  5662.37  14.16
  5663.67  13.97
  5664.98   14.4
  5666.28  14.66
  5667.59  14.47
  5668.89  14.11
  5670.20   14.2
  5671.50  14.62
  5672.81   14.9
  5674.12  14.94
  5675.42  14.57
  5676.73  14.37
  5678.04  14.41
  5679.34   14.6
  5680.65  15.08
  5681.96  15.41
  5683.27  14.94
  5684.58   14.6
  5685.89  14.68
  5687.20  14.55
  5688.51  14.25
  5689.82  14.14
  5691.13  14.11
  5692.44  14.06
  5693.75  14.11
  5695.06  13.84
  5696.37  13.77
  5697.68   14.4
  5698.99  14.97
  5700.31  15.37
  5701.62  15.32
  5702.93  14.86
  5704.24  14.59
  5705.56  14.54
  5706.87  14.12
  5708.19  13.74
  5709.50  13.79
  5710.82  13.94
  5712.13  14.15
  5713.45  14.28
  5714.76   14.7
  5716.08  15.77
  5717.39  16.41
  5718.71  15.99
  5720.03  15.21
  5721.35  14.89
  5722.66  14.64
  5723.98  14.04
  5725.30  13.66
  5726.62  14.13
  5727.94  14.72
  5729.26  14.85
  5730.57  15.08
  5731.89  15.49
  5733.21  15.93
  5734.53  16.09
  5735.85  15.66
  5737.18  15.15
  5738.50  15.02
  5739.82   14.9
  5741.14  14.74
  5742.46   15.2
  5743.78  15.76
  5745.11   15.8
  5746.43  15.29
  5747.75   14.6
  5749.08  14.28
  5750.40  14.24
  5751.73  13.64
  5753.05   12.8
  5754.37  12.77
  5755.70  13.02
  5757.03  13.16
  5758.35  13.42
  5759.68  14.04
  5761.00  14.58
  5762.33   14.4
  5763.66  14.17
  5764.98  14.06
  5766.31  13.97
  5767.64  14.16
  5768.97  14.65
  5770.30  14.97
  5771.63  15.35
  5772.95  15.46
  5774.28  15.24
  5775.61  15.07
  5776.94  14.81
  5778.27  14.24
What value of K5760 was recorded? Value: 43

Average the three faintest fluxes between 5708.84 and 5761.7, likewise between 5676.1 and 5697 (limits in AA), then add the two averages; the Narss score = 26.8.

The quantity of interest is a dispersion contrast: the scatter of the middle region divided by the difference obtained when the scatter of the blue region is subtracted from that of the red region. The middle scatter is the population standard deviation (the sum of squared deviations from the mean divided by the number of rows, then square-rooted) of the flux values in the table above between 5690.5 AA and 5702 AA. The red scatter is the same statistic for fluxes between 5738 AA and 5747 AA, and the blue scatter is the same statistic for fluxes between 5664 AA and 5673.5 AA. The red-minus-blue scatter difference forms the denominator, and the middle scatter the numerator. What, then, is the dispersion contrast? 4.7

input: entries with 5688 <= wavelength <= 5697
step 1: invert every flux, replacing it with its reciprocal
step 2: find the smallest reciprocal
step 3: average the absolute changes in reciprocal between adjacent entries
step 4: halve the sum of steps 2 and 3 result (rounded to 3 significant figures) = 0.0353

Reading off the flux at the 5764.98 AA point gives 14.06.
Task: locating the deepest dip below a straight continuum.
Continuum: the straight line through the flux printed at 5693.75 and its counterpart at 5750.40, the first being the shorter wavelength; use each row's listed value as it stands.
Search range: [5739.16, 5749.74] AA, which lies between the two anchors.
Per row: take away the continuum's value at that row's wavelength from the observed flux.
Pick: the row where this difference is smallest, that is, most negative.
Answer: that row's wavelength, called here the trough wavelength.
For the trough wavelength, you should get 5749.08 AA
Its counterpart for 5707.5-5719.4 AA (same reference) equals 5708.19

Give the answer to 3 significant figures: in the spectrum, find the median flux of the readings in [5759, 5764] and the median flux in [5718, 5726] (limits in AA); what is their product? 211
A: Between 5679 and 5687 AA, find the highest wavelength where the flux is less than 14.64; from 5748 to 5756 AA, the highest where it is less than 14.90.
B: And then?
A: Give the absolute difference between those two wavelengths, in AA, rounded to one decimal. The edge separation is 71.1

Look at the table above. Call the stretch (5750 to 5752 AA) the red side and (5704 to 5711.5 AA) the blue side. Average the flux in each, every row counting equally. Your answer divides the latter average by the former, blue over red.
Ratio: 1.01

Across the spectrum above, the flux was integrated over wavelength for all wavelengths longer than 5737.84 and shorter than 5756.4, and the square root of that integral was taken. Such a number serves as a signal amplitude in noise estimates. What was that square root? 16.4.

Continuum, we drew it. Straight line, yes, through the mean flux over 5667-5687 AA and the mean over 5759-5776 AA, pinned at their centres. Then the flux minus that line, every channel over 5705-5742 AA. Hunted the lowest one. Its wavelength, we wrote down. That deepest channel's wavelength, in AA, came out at 5725.30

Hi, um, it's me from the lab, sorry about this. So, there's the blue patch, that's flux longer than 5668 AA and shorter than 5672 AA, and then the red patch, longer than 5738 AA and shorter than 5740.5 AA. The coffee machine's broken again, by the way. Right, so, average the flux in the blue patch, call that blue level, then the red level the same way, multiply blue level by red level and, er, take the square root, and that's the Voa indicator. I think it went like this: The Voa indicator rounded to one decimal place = 14.6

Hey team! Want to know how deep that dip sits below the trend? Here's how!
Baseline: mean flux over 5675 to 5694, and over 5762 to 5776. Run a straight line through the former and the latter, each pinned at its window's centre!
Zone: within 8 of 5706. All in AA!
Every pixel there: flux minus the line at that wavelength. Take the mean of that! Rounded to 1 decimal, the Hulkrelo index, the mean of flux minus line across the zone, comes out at -0.1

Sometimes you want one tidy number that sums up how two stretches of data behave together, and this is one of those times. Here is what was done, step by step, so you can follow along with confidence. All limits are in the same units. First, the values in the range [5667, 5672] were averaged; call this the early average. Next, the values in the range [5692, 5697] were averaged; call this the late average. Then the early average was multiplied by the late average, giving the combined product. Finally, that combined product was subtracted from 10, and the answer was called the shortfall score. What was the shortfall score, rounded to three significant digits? -190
